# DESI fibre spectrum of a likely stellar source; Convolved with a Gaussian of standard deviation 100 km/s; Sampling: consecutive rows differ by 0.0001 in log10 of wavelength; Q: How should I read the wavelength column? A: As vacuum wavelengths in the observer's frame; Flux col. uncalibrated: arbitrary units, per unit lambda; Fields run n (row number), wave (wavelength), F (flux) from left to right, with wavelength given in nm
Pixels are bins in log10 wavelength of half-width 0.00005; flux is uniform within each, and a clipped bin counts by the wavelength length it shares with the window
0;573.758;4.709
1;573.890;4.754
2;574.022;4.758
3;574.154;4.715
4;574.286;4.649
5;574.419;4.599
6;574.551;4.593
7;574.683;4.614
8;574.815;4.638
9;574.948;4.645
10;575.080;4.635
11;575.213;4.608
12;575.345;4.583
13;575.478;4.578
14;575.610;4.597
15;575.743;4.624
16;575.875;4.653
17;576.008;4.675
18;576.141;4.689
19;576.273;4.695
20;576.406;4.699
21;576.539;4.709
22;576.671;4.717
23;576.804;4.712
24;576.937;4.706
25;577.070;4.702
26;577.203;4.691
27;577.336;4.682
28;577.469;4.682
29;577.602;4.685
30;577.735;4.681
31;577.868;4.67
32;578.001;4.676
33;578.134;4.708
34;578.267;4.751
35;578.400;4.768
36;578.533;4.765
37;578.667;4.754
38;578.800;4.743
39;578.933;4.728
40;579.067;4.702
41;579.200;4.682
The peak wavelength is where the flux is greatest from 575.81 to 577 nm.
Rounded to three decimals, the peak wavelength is 576.671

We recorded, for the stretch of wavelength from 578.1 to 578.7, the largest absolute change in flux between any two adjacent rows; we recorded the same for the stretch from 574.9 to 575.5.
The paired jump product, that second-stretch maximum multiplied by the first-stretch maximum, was 0.0012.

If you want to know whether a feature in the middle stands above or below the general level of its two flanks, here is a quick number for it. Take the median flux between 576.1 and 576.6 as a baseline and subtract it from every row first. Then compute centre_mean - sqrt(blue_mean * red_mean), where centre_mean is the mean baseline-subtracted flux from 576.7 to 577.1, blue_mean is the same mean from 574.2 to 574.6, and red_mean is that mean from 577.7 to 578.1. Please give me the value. -0.03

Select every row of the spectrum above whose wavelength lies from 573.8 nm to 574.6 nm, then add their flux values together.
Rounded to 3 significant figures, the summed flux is 28.1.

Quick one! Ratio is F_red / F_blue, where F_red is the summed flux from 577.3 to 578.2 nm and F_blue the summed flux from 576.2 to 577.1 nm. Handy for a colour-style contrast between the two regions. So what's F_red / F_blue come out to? 1.00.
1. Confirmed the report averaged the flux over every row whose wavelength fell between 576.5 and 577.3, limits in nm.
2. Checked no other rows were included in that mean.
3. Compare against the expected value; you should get 4.706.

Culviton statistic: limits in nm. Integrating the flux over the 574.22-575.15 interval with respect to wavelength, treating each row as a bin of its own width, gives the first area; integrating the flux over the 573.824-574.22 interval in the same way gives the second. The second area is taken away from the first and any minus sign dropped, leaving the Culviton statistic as 2.4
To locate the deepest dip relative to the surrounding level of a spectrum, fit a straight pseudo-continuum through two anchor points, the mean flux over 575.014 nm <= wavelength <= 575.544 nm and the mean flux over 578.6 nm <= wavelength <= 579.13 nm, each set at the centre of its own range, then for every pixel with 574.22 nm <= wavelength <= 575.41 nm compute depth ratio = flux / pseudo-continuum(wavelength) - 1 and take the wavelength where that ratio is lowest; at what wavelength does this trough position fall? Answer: 575.345 nm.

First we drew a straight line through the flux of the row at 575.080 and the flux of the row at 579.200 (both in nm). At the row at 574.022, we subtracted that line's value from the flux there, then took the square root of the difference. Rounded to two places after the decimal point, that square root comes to 0.37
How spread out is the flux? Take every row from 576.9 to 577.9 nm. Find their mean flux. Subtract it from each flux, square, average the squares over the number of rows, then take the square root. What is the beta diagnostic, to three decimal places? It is 0.011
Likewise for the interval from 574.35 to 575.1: 0.020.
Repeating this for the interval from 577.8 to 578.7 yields 0.039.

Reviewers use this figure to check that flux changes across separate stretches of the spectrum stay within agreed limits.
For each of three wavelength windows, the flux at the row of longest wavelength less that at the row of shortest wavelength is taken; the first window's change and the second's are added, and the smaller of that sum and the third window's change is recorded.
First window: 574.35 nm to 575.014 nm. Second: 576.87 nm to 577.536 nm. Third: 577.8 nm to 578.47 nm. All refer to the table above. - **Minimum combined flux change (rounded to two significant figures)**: 0.022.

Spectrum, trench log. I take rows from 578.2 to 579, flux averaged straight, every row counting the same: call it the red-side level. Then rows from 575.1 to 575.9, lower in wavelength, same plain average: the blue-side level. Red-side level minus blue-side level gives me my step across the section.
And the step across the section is 0.14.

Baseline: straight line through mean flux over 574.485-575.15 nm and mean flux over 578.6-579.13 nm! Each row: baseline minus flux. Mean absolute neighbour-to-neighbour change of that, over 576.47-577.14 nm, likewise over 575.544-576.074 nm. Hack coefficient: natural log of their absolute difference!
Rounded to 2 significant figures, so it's -4.2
